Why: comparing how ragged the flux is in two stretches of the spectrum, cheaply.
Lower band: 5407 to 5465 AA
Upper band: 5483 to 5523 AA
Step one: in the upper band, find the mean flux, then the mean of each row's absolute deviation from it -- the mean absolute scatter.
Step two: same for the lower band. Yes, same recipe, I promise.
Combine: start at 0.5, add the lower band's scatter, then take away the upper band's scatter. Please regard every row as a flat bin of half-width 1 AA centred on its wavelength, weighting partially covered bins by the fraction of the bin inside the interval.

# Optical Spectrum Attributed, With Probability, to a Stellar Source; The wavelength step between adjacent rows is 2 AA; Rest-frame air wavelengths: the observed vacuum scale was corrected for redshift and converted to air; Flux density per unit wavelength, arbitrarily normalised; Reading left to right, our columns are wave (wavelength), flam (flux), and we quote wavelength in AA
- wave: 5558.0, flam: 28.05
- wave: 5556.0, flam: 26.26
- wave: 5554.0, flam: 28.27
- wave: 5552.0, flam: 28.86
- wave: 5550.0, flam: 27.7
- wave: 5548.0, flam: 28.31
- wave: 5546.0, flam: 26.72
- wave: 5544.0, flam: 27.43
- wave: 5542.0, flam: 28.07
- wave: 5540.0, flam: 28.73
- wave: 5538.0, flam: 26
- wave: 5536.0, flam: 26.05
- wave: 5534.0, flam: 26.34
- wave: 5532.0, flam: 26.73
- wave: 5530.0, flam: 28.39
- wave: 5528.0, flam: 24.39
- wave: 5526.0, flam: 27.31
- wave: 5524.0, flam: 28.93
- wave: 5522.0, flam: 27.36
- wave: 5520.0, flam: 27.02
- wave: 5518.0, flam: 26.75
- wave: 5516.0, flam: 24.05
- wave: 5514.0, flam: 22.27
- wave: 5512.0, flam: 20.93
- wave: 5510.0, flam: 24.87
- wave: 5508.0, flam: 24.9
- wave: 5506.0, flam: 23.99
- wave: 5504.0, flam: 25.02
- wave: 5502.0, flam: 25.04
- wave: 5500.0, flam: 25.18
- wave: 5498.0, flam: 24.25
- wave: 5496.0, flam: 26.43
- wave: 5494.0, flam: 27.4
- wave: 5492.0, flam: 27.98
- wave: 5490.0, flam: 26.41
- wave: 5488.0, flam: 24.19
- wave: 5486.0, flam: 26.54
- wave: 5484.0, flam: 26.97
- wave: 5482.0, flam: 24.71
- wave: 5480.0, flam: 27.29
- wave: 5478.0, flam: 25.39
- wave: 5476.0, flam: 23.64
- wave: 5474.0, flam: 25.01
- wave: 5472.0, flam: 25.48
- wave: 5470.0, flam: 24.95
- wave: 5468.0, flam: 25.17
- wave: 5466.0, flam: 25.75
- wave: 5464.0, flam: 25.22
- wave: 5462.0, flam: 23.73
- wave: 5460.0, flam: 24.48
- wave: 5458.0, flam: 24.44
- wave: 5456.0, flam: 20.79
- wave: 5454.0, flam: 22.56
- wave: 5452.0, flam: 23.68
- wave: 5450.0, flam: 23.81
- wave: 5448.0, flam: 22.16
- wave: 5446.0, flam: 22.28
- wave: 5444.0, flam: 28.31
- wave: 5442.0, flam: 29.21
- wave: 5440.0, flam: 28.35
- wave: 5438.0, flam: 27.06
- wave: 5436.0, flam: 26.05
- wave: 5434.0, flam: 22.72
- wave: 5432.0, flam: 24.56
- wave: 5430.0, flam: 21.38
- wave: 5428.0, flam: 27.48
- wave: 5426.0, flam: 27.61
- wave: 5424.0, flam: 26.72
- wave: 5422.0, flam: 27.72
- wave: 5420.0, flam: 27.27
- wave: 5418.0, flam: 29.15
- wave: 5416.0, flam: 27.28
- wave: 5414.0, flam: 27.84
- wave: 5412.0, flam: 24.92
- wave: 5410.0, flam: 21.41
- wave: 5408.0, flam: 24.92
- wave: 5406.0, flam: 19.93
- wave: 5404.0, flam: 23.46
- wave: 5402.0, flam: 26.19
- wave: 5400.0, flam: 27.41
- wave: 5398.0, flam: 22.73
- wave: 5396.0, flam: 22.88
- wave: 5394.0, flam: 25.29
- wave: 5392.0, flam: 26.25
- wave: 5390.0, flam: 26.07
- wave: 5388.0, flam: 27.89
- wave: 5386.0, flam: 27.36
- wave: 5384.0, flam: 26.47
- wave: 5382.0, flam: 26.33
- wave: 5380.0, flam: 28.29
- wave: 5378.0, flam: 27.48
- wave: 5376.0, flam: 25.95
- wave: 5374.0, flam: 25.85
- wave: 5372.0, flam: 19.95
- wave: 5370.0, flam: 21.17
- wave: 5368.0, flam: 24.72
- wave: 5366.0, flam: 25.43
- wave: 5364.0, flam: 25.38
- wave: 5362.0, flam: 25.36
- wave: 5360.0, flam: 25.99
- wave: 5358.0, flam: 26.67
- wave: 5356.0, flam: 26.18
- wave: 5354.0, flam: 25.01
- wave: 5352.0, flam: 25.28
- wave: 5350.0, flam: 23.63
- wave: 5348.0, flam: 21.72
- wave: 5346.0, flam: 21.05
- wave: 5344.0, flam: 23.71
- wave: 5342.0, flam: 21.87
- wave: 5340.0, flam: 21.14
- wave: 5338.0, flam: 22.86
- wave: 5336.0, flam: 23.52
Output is 1.2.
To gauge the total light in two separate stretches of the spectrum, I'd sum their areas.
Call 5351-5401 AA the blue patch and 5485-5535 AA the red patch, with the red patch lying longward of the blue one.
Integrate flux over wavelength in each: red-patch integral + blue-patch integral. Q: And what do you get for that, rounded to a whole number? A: 2560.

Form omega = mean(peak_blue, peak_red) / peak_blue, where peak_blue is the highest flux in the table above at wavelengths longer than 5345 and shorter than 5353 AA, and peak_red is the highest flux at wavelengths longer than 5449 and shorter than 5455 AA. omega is 0.97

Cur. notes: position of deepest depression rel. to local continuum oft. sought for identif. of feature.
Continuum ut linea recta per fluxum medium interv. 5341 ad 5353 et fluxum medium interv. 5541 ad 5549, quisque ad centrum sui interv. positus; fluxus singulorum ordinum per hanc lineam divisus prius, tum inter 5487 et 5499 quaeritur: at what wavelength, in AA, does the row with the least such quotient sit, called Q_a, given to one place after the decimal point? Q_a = 5498.0 AA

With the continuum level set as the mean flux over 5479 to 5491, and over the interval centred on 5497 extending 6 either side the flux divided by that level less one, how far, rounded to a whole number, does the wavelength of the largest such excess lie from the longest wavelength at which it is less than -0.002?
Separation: 10 AA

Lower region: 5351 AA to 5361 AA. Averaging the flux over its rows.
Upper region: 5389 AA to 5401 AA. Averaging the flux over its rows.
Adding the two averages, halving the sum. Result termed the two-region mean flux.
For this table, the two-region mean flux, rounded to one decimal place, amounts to 25.5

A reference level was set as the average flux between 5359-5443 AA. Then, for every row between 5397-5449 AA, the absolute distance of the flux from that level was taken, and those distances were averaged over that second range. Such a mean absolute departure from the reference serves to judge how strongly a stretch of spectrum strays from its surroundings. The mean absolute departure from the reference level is 2.3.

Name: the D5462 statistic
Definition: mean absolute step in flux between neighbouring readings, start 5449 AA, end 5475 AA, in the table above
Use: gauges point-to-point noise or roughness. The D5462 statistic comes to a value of 0.94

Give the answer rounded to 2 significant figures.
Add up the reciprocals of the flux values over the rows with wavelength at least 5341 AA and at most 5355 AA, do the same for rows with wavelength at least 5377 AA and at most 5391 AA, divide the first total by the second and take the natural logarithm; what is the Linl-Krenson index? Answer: 0.16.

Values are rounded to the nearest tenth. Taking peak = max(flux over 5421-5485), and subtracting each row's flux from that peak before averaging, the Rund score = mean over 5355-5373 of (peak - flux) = 4.7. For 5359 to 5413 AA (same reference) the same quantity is 4.2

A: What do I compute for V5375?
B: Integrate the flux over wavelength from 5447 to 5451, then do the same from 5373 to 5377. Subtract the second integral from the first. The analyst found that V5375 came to -12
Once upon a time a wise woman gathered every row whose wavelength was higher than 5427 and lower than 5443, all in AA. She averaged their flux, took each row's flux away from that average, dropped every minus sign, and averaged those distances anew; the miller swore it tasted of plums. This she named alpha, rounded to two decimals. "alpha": 2.22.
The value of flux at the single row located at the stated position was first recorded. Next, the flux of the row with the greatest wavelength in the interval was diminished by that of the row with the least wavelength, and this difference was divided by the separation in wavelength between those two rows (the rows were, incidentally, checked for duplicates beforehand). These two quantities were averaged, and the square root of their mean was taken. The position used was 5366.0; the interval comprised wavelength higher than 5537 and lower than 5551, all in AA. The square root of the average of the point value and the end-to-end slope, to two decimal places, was 3.58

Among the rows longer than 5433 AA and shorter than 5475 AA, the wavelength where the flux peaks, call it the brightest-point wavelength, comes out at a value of 5442.0 AA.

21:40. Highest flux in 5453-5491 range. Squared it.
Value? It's 745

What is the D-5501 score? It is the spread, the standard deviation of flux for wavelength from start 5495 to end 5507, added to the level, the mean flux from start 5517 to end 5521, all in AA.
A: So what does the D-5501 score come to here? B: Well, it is 27.7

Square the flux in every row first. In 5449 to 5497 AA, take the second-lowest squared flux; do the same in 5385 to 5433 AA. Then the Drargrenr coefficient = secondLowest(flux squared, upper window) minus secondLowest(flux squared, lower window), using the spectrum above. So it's 52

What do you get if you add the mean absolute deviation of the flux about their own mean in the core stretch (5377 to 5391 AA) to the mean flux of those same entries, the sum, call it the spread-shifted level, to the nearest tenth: 27.8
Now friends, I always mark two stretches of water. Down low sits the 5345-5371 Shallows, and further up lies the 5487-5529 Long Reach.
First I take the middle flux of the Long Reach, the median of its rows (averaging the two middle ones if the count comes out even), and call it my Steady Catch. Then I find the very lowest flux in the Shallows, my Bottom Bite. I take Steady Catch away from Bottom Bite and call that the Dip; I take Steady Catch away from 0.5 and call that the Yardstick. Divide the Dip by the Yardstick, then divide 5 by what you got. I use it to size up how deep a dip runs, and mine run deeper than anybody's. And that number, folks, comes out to 30.8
